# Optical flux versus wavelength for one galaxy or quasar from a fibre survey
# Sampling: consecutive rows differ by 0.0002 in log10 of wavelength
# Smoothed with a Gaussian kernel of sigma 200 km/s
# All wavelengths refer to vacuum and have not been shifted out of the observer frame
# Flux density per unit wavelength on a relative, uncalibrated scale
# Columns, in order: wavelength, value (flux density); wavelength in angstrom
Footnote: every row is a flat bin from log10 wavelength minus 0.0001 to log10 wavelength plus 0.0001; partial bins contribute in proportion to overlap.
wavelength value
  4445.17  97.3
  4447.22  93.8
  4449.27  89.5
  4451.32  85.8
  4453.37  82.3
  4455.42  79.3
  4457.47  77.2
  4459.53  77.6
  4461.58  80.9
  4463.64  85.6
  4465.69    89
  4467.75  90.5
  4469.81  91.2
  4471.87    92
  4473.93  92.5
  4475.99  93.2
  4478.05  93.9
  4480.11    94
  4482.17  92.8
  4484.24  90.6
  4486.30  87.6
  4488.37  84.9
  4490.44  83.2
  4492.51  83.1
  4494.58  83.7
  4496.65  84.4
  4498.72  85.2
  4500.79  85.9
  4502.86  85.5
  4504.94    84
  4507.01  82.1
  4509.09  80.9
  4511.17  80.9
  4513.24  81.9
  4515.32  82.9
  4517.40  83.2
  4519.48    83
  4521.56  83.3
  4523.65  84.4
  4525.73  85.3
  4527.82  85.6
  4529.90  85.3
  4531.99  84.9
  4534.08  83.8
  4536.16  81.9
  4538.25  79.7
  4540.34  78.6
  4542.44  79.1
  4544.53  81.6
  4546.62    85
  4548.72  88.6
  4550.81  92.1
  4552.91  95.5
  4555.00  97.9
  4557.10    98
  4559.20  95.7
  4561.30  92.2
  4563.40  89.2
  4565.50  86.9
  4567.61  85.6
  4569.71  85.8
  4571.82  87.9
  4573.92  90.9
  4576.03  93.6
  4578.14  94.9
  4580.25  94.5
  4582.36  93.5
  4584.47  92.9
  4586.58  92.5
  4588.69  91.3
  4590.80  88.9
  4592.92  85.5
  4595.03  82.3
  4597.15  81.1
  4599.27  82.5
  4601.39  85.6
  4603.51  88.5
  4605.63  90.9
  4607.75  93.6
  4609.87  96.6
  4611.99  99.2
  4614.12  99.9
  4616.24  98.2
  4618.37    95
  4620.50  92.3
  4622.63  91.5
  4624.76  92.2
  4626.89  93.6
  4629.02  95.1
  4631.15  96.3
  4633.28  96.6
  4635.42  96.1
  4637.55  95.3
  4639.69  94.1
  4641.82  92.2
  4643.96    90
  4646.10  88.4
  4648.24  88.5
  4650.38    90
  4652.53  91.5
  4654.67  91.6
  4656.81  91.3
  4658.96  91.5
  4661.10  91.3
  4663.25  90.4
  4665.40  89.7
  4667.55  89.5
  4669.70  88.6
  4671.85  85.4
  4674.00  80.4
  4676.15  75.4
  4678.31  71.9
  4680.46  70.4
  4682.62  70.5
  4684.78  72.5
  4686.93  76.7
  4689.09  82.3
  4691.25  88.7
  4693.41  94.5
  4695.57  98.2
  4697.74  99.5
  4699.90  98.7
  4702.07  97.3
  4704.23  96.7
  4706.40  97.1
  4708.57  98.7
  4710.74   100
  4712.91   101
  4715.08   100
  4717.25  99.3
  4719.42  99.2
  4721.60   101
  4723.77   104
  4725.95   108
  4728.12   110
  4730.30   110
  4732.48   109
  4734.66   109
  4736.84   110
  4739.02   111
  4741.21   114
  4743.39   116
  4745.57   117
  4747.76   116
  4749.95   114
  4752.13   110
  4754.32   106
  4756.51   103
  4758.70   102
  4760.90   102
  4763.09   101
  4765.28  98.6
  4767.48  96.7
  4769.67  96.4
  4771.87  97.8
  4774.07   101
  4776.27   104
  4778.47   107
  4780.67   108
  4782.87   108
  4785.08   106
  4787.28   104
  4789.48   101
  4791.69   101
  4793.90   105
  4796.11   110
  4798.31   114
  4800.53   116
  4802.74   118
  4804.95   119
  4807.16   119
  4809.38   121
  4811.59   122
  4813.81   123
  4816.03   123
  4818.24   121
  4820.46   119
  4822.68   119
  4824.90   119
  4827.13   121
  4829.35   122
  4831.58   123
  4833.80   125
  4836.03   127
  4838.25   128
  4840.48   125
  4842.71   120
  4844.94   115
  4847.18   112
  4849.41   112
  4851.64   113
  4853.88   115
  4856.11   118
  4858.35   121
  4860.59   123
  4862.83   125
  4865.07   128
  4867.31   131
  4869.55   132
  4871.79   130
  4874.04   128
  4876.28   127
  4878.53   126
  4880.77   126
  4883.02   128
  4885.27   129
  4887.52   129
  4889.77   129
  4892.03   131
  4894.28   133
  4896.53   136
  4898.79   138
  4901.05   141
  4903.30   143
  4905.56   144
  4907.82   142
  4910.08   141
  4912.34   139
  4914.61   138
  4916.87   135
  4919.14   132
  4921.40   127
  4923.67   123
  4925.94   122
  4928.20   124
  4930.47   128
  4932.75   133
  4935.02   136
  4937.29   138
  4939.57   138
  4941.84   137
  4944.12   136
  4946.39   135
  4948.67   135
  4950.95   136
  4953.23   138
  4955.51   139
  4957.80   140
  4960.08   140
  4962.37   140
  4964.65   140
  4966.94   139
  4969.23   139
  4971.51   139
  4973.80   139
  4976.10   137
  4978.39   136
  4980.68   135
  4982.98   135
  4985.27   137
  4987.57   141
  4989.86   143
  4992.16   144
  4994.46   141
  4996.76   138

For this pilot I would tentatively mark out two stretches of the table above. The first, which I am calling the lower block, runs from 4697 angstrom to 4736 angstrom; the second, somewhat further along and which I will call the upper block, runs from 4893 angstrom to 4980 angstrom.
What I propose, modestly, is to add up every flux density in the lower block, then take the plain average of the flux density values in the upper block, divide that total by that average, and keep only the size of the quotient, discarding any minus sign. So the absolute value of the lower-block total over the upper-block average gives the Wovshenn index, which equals 13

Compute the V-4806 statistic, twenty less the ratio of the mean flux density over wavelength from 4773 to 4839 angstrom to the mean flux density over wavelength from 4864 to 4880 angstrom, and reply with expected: 19.1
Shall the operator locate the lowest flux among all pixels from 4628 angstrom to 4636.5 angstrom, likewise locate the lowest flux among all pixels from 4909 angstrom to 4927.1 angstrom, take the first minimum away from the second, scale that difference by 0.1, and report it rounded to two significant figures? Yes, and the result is 2.7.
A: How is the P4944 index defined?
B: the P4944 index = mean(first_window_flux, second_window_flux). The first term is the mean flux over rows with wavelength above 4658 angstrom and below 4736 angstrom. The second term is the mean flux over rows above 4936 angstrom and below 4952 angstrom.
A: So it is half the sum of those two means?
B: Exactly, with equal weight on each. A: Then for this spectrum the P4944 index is 115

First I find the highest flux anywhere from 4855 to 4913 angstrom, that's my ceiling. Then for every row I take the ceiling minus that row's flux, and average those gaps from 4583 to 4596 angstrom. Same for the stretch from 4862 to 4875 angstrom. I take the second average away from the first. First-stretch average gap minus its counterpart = 40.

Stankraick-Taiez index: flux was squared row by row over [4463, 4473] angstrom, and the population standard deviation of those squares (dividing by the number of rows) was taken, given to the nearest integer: 400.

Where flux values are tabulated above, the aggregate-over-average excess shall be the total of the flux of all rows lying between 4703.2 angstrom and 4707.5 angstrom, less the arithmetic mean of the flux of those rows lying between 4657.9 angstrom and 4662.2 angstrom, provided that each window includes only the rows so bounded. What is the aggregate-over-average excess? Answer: 102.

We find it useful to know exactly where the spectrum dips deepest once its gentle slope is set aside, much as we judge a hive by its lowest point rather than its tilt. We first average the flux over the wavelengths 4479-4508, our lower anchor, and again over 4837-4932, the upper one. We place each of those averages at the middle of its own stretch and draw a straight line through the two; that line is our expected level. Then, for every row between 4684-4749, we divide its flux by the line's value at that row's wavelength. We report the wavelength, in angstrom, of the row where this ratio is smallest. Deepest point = 4684.78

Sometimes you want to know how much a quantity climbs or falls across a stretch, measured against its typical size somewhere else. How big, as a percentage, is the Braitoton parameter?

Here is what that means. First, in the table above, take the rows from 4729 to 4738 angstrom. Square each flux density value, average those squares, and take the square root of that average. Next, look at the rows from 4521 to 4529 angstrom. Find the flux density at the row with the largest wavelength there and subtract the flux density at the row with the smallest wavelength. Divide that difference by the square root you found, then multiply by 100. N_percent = 2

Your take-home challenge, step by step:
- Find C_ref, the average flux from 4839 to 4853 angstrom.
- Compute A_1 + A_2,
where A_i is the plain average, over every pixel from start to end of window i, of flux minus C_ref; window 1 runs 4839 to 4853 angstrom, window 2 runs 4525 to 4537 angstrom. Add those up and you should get -32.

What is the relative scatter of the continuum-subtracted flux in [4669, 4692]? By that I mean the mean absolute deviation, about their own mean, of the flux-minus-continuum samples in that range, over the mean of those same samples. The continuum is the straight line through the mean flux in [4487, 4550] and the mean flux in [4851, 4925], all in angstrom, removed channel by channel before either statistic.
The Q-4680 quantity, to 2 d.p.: -0.24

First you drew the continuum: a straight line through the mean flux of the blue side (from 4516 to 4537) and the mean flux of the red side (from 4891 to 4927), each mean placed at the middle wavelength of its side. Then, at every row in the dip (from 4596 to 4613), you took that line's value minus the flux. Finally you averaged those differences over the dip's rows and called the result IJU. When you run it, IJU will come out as 4.8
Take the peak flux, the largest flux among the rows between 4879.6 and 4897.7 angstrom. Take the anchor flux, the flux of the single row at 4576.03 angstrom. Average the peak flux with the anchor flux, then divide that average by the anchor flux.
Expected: 1.23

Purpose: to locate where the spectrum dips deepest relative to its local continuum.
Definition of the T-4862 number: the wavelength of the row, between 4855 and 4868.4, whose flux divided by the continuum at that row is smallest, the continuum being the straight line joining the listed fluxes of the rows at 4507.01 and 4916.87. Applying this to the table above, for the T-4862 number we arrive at 4856.11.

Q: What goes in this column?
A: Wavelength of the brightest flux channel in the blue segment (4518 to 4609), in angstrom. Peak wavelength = 4557.10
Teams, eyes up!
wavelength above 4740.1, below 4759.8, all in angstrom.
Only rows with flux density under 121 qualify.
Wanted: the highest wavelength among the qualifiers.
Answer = 4758.70 angstrom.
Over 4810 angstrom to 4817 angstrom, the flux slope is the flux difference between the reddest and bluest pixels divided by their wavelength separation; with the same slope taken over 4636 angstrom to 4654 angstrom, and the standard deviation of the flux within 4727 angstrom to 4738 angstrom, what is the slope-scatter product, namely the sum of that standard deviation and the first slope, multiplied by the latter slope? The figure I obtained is -0.2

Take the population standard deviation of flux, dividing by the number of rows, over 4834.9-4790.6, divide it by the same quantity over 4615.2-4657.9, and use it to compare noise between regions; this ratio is 2.2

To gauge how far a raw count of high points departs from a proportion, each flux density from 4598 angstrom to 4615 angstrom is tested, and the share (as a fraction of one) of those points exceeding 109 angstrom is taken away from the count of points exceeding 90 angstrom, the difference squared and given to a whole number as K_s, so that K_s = 25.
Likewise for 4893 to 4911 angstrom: 49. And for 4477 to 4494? 16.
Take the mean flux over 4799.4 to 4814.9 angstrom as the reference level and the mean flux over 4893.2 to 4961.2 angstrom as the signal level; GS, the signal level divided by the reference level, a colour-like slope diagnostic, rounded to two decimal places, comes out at 1.13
